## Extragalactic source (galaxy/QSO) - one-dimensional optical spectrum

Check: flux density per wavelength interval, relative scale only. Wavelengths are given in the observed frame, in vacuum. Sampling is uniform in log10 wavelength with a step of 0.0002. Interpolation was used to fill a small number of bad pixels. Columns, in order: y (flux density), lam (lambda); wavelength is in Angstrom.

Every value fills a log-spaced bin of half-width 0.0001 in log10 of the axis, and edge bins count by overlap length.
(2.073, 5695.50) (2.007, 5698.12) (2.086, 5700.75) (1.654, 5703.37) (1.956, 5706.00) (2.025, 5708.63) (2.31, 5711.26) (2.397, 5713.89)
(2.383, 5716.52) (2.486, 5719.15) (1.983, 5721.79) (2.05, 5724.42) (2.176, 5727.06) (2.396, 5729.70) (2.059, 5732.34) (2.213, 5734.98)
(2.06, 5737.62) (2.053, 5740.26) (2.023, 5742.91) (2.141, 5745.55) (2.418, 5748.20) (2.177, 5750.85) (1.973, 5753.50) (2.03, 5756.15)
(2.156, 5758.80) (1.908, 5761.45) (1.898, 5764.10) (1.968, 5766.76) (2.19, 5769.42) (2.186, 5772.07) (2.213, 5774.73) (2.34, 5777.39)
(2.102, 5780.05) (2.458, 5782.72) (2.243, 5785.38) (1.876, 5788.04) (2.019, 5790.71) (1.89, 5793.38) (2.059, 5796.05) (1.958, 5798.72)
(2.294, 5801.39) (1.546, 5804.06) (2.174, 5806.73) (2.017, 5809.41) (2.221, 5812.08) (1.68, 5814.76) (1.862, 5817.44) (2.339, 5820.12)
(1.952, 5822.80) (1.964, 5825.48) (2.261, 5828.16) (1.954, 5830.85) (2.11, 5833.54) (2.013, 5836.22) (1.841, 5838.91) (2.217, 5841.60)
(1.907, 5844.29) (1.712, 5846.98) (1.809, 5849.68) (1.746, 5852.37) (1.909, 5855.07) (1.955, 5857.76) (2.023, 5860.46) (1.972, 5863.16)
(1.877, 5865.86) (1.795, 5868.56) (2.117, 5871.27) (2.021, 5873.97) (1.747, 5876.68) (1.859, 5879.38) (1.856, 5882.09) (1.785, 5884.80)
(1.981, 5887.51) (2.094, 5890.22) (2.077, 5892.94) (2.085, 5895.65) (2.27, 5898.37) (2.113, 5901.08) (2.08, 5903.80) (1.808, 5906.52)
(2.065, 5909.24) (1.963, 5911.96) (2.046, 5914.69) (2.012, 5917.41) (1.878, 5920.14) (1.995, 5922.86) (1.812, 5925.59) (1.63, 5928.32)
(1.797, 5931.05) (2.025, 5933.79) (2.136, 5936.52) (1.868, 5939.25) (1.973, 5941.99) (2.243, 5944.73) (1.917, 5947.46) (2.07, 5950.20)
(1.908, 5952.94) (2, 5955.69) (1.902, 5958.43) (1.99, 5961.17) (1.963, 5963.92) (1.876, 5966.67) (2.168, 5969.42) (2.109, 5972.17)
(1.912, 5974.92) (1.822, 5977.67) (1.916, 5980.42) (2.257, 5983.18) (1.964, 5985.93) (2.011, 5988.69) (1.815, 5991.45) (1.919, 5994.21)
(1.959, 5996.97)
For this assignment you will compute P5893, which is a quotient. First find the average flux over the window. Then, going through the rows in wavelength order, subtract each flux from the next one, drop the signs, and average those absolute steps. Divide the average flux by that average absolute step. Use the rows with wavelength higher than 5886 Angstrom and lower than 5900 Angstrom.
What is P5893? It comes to 26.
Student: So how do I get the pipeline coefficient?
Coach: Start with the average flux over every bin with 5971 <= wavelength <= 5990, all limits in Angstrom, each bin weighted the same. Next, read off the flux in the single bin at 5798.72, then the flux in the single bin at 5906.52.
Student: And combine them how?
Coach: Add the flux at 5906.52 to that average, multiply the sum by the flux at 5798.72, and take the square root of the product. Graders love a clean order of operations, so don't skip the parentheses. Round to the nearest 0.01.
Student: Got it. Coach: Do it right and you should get 2.73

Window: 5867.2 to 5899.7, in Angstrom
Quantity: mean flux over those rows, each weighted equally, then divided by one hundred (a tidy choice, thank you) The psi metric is 0.0197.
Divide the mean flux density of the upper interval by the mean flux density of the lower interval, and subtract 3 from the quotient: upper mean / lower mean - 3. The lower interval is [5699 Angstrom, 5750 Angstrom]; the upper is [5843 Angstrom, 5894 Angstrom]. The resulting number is -2.11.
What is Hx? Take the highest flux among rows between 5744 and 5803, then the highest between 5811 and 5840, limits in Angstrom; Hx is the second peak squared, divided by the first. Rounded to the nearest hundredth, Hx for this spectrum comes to 2.23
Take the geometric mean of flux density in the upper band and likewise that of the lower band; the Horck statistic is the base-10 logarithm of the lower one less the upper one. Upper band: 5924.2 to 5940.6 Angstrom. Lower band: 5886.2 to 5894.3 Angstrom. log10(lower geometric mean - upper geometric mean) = -0.75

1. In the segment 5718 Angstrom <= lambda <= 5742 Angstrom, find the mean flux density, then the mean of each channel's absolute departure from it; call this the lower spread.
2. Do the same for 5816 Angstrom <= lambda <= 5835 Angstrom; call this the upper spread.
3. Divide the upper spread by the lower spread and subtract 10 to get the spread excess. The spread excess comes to -8.91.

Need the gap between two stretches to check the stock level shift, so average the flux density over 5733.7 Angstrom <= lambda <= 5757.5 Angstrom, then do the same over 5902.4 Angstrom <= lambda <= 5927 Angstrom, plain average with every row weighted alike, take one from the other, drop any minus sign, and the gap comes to 0.16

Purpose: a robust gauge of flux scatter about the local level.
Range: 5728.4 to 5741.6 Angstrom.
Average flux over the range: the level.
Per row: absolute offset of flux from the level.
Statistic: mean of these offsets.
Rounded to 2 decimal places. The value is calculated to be 0.12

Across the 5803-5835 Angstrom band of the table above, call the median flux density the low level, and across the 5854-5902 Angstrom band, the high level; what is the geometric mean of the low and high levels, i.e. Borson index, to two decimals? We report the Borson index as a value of 1.98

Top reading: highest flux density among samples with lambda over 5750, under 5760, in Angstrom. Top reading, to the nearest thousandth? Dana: 2.177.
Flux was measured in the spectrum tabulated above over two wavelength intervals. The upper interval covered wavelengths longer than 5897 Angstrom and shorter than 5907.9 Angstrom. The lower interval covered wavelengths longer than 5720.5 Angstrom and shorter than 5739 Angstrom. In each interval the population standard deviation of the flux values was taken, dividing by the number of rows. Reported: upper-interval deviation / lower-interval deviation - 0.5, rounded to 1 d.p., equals 0.8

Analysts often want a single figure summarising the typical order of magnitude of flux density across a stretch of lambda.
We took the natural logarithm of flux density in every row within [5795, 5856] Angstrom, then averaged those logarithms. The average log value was 0.678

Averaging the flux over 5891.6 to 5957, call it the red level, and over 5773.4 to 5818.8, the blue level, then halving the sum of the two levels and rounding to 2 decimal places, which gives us 2.02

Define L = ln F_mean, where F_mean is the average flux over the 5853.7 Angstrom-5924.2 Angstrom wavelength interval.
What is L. 0.681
